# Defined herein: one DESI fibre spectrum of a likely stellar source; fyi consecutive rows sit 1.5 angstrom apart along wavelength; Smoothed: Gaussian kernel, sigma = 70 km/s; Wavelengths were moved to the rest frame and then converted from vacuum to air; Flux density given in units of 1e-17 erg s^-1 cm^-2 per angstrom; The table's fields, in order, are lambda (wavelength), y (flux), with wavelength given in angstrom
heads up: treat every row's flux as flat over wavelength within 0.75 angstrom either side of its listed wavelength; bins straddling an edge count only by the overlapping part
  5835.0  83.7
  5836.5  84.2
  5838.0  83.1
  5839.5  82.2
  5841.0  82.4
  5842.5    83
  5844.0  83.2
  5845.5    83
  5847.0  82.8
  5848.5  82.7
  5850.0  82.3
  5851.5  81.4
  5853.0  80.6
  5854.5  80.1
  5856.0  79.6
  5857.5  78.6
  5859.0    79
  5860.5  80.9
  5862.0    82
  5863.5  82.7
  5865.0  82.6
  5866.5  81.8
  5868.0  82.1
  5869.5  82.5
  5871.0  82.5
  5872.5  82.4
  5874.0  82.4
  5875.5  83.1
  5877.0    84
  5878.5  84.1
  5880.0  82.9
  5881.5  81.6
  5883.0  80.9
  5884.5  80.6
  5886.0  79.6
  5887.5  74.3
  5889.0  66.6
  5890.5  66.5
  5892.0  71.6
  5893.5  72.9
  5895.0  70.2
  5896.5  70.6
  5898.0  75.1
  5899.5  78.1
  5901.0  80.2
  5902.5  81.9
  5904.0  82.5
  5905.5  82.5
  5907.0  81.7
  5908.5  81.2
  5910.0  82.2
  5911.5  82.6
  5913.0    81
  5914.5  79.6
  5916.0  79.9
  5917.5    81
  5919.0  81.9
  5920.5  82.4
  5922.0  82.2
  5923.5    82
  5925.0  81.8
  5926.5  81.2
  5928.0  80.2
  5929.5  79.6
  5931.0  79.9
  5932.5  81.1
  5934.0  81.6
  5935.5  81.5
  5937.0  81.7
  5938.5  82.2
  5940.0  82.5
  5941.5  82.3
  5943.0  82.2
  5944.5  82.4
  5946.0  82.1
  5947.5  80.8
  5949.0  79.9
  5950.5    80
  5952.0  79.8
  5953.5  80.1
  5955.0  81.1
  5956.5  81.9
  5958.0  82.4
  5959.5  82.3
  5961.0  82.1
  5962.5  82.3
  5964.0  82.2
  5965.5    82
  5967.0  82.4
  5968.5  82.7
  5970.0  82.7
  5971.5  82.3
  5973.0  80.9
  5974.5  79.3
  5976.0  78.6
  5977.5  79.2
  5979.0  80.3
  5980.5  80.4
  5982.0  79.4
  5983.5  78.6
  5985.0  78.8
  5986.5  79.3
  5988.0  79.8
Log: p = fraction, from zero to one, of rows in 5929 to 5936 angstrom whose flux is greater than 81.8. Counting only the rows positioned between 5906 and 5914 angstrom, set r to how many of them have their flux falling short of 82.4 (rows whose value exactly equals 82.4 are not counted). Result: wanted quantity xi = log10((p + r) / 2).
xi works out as 0.30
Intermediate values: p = 0.0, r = 4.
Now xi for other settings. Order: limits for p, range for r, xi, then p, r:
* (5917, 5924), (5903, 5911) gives 0.28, 0.8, 3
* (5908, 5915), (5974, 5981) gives 0.43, 0.4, 5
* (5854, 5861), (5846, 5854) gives 0.18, 0.0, 3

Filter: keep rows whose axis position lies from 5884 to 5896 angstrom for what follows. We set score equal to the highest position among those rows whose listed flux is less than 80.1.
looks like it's 5895.0 angstrom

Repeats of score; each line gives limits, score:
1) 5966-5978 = 5977.5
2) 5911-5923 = 5916.0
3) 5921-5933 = 5931.0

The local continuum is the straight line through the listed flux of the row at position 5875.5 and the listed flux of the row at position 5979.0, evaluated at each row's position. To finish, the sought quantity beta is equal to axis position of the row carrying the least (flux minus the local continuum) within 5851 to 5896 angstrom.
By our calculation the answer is 5890.5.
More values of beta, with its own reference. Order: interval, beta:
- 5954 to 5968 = 5955.0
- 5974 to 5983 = 5976.0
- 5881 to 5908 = 5890.5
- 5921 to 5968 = 5929.5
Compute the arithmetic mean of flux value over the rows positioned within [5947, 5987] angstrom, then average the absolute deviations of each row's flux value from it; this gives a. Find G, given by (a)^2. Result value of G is 1.5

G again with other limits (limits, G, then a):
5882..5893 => 27.0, 5.2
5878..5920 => 17.9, 4.2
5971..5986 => 0.9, 1.0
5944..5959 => 0.9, 0.9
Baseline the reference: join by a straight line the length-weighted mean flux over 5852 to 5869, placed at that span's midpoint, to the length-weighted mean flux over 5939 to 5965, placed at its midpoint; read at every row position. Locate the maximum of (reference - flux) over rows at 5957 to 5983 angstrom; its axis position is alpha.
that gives 5976.0 angstrom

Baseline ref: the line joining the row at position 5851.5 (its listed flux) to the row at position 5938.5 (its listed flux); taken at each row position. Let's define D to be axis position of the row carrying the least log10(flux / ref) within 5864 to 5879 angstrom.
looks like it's 5866.5 angstrom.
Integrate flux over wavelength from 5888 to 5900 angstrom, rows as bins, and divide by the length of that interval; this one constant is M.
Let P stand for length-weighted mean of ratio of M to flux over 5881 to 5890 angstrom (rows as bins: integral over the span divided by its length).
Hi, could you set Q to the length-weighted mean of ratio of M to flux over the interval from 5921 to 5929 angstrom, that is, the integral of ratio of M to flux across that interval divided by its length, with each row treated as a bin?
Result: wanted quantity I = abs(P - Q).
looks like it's 0.058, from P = 0.934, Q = 0.876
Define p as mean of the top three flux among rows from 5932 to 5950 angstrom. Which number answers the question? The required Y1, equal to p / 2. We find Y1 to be 41.2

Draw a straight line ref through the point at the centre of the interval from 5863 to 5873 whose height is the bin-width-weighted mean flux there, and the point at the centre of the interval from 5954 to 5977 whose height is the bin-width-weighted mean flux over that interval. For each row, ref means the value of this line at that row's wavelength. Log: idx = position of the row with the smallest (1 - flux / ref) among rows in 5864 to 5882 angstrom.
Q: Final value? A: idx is 5878.5 angstrom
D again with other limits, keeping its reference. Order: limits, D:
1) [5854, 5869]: 5857.5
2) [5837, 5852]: 5851.5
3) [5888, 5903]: 5890.5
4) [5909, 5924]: 5914.5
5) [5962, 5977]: 5976.0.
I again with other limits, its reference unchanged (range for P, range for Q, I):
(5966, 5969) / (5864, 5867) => 0.002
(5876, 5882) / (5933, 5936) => 0.018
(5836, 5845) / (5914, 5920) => 0.024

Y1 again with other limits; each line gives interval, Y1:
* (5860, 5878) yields 41.6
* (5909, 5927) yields 41.2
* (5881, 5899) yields 40.5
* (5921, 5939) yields 41.1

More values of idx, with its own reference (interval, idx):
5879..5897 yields 5880.0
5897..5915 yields 5911.5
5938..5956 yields 5940.0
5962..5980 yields 5970.0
